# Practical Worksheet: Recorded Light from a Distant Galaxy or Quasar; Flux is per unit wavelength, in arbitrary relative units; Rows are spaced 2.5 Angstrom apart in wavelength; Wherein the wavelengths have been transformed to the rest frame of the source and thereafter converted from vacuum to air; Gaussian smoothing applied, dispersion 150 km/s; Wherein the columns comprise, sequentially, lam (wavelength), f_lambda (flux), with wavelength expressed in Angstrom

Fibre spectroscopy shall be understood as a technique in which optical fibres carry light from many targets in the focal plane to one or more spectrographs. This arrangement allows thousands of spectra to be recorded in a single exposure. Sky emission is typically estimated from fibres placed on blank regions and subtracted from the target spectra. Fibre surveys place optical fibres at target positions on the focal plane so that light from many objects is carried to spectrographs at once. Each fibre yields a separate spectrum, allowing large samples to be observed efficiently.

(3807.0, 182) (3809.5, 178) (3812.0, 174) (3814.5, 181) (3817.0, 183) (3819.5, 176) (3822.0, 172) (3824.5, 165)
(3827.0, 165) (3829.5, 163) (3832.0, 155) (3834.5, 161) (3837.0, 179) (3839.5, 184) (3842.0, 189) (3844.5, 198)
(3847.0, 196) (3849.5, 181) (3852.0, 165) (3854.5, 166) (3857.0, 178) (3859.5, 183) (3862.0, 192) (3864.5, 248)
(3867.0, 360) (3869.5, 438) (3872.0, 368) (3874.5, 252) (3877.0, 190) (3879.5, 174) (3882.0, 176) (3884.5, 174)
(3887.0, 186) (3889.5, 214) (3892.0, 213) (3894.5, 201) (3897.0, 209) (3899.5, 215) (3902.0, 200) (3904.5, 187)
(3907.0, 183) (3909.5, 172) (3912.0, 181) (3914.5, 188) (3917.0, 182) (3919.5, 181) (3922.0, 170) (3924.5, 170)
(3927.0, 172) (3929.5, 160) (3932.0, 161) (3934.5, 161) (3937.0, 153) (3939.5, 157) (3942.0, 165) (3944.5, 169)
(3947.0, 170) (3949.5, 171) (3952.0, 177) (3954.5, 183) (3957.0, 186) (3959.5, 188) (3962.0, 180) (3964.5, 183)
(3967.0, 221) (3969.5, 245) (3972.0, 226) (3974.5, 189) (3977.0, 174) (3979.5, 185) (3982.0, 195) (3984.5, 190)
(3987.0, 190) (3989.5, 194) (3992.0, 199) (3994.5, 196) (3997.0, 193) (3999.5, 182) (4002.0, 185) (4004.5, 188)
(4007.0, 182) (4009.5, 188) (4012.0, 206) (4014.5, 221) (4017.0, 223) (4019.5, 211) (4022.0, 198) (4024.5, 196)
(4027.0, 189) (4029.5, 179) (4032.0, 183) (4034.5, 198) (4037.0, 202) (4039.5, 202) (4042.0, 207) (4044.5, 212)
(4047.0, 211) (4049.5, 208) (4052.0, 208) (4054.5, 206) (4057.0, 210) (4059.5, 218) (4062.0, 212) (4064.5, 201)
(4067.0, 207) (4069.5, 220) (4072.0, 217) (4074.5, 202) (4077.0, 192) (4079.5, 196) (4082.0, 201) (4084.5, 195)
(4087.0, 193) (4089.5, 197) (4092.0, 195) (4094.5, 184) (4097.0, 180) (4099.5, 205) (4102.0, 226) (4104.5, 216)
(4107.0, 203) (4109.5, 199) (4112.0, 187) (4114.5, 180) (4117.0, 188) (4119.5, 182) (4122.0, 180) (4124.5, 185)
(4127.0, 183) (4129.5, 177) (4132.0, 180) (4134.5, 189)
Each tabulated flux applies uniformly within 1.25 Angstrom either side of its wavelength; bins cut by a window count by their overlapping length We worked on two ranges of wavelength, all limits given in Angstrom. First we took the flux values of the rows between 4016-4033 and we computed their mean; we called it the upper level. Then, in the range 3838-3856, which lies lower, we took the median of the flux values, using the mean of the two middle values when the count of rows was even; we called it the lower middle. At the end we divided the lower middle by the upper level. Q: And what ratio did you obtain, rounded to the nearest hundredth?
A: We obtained 0.93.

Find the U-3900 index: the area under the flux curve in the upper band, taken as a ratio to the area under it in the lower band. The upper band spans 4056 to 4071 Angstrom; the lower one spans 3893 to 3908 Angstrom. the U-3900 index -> 1.06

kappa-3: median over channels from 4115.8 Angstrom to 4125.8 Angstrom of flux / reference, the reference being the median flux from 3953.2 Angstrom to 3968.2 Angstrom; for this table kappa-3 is 0.99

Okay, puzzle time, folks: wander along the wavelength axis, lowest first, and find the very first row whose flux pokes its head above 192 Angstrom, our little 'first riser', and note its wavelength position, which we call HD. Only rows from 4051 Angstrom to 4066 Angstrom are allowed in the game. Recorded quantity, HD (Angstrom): 4052.0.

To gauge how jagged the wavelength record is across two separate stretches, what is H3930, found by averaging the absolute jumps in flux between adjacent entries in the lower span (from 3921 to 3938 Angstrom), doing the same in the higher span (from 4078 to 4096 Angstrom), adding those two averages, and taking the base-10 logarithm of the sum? 0.95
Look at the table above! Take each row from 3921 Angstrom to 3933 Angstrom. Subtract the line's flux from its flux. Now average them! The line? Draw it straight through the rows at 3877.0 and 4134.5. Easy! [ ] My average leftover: -23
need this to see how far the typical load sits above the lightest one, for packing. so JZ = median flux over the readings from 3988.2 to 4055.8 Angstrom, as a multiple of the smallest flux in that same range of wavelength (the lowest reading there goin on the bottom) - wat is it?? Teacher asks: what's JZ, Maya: 1.11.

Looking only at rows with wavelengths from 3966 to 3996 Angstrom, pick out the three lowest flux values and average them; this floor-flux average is 183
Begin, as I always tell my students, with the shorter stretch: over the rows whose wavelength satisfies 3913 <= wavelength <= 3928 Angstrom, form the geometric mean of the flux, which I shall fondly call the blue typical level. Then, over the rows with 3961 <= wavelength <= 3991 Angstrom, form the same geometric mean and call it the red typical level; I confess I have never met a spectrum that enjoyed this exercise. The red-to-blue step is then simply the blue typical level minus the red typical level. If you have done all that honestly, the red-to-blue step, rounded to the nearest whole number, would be -20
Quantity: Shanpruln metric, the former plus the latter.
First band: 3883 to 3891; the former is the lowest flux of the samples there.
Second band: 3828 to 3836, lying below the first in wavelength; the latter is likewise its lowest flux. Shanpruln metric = 329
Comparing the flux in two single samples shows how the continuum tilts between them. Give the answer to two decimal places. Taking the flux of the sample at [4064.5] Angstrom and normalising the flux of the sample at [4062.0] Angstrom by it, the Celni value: 1.05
